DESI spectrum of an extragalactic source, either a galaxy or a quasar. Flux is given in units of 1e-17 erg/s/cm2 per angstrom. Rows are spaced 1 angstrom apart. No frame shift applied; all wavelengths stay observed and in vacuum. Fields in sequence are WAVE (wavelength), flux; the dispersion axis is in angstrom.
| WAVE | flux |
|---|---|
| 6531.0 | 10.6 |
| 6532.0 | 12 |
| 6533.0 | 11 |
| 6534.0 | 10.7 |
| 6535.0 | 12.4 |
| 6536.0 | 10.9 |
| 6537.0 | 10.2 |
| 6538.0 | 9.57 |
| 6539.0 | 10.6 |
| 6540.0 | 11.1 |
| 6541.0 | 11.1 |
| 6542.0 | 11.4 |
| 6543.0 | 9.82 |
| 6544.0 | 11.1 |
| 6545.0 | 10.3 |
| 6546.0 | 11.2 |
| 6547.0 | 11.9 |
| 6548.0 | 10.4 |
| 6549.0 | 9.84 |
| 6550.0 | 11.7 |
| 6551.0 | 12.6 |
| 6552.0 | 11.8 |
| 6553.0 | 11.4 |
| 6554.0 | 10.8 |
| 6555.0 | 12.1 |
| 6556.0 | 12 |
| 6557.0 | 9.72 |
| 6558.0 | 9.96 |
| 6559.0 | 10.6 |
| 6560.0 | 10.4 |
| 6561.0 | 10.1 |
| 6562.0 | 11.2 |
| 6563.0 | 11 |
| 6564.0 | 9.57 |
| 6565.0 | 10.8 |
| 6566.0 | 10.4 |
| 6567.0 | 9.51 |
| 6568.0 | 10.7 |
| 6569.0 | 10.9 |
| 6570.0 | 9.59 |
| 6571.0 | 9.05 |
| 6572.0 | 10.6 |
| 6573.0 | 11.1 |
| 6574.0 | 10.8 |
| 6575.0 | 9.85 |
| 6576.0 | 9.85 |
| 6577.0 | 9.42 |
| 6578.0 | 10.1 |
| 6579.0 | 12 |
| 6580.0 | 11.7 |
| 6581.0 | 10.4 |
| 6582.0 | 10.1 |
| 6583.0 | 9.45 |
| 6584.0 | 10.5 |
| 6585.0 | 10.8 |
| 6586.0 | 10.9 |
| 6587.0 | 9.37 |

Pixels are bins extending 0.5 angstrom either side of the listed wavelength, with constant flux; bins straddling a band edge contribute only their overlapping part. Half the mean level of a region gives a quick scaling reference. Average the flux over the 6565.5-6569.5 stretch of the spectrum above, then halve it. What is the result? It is 5.19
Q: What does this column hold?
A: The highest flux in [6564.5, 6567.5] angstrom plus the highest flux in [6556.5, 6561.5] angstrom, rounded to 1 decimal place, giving 21.4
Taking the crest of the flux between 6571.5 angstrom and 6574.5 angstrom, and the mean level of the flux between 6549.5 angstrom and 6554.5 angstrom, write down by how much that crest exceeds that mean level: -0.6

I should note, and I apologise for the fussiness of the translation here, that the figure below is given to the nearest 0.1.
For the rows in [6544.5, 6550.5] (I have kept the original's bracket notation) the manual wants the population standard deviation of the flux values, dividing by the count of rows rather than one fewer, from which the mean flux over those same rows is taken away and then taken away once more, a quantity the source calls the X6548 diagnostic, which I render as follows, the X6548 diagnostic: -21.0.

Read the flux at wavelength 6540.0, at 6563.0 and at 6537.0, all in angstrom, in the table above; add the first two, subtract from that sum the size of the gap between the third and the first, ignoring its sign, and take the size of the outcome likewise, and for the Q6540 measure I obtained 21.2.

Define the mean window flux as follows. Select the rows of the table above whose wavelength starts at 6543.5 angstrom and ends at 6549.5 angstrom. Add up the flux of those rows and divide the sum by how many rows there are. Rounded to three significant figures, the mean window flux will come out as 10.8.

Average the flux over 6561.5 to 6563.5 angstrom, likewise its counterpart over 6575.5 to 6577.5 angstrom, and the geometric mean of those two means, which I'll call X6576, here 10.3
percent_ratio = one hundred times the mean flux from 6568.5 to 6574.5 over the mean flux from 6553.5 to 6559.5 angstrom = 95.2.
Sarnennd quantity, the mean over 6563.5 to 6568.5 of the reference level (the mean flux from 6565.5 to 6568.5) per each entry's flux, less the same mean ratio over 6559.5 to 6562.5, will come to 0.036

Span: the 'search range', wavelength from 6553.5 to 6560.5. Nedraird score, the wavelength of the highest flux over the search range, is 6555.0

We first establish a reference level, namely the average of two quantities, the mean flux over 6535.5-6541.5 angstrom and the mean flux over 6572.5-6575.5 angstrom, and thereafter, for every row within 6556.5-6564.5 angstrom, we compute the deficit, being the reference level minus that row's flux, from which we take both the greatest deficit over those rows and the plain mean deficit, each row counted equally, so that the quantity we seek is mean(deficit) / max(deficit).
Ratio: 0.26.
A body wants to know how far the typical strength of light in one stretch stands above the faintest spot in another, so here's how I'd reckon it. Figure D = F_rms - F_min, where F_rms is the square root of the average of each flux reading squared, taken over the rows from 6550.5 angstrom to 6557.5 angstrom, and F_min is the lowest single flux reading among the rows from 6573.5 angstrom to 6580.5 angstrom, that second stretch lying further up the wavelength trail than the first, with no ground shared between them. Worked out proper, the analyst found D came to 2.1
